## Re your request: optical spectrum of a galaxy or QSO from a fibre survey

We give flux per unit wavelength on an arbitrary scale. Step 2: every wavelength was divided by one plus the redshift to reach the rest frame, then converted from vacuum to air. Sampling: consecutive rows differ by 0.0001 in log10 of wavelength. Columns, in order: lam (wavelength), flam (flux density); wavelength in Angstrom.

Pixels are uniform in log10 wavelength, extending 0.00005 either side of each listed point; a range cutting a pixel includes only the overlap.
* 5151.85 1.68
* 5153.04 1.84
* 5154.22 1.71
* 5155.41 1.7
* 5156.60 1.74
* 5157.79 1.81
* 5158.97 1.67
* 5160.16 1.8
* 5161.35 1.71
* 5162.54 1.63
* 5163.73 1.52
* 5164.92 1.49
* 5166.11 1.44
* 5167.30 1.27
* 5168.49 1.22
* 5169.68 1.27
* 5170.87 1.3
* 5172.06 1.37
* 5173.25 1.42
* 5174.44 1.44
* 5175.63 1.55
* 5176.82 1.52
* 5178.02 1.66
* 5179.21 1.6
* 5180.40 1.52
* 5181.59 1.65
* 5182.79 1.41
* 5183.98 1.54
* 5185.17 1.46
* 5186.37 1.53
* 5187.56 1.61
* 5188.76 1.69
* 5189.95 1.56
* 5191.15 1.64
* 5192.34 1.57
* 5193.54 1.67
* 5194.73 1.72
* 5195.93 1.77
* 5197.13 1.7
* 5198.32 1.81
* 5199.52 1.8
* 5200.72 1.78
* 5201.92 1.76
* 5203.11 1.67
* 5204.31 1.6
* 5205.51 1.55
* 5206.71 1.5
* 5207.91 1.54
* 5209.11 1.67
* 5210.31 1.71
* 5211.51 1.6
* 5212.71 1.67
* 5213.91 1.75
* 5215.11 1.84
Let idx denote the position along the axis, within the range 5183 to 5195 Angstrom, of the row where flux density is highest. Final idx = 5194.73 Angstrom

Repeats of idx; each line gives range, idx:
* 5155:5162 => 5157.79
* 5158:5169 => 5160.16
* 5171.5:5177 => 5175.63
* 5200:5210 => 5200.72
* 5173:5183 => 5178.02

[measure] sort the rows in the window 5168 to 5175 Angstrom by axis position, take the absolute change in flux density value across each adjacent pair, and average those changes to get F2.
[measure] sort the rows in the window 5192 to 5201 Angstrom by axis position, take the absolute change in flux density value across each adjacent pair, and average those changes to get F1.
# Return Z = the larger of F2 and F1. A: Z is 0.06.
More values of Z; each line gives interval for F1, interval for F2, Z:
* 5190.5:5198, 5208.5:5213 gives 0.07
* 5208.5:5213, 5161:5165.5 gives 0.07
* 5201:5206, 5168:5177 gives 0.07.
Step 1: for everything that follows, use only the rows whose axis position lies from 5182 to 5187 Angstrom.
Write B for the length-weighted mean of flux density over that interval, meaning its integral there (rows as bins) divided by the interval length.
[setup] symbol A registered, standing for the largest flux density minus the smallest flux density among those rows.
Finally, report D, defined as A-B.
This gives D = -1.36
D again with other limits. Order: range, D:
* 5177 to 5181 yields -1.45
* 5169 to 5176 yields -1.11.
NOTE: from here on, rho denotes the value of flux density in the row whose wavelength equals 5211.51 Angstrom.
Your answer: 1.6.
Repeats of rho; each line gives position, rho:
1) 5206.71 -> 1.5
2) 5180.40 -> 1.52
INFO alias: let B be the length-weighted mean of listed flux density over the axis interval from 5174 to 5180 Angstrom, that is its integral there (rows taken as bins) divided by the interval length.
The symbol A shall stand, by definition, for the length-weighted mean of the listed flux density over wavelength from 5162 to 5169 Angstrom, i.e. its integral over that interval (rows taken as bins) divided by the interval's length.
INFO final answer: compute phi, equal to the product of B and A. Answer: 2.22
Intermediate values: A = 1.43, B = 1.56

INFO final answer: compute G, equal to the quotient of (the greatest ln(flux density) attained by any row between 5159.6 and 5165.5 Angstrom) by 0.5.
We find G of 1.2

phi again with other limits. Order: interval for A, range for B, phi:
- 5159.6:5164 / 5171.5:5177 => 2.44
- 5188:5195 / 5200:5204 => 2.83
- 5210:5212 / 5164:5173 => 2.22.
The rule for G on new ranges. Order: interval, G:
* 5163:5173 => 0.8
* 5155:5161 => 1.2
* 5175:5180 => 1.0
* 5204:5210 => 1.0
